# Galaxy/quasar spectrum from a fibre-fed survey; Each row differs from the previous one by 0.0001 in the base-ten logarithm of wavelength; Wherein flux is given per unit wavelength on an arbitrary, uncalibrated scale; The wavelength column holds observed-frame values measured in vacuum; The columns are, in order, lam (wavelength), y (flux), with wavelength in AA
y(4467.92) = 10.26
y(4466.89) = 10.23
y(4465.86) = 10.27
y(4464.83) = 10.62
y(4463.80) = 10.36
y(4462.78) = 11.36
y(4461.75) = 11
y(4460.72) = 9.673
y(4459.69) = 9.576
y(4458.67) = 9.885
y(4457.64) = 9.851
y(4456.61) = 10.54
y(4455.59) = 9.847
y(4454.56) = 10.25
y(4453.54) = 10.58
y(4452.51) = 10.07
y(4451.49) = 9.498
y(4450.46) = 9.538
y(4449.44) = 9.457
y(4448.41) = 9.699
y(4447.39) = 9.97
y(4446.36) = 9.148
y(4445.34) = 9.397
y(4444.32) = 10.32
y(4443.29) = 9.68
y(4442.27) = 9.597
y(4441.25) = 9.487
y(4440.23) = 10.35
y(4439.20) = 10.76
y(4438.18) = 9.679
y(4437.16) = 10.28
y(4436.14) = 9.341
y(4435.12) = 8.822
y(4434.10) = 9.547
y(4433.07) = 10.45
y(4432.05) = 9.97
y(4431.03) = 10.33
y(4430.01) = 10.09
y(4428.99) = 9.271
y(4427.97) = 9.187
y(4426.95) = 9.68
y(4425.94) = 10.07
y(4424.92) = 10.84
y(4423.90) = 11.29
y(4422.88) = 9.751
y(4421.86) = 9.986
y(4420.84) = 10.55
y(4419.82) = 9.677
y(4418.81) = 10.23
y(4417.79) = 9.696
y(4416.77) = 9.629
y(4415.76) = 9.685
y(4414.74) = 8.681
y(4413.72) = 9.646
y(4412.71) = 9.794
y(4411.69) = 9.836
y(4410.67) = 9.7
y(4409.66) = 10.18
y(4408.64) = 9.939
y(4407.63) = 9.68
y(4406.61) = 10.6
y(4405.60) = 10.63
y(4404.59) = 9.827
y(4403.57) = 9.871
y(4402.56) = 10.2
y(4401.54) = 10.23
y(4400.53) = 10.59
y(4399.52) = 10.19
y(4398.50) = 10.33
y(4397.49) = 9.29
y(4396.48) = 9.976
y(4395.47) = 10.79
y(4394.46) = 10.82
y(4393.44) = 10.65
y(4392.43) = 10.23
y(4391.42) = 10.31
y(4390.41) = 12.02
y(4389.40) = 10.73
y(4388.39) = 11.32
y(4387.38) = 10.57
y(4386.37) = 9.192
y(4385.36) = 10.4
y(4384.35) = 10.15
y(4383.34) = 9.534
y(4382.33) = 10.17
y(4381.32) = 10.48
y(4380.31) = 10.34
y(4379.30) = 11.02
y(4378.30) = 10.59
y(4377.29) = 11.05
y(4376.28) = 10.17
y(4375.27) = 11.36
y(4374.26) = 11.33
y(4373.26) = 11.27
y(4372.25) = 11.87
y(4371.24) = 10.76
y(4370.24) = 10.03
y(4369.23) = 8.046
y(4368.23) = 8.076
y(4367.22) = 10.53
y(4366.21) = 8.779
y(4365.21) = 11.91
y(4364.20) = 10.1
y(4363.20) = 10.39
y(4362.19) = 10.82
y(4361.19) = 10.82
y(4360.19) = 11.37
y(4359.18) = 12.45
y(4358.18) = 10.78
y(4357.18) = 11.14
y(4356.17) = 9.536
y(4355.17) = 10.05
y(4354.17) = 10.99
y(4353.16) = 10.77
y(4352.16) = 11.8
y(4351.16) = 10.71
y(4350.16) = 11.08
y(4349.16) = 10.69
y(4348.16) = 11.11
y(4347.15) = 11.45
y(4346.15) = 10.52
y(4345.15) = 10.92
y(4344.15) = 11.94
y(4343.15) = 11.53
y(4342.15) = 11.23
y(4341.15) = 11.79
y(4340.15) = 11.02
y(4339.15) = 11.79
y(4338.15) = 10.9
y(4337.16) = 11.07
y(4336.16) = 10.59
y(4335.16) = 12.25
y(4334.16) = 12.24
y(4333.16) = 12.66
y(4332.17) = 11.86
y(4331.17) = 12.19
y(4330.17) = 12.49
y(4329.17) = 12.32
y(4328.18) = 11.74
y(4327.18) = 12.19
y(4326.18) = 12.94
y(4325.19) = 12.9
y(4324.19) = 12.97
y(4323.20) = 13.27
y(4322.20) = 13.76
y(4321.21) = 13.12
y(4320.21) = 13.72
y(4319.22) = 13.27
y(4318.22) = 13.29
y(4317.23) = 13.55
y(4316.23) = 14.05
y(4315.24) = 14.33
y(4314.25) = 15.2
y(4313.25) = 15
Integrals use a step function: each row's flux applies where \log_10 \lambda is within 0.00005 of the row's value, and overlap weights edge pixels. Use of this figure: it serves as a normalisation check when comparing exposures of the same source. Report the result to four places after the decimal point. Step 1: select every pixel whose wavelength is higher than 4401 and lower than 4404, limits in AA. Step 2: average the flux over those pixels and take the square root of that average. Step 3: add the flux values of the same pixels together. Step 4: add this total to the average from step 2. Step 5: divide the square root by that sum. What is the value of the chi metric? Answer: 0.0787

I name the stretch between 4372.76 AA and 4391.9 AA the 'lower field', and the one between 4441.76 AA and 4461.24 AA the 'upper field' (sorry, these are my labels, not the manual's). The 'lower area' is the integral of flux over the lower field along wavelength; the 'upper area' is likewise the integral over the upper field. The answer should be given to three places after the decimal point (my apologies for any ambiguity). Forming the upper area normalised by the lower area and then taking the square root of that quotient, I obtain 0.969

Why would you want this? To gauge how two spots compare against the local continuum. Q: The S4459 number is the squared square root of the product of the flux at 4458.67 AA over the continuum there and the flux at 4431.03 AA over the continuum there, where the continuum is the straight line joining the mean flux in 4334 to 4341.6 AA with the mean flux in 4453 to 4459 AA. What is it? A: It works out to 0.97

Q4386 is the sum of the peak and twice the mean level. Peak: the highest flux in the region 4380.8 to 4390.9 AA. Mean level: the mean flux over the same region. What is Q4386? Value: 32.9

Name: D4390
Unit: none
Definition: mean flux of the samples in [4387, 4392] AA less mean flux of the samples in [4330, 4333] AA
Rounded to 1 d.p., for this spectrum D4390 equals -1.2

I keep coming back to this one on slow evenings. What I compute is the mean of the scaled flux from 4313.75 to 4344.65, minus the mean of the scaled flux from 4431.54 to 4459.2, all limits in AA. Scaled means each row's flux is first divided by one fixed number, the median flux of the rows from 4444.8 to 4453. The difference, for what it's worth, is 0.280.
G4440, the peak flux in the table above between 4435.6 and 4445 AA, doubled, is 21.5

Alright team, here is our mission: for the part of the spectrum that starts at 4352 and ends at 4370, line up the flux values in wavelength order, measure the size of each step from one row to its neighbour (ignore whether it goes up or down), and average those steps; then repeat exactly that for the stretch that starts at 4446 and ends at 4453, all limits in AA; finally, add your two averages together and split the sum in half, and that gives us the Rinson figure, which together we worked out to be 0.69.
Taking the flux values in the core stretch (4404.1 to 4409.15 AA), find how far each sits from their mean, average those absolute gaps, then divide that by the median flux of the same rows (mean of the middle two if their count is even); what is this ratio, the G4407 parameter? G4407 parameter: 0.039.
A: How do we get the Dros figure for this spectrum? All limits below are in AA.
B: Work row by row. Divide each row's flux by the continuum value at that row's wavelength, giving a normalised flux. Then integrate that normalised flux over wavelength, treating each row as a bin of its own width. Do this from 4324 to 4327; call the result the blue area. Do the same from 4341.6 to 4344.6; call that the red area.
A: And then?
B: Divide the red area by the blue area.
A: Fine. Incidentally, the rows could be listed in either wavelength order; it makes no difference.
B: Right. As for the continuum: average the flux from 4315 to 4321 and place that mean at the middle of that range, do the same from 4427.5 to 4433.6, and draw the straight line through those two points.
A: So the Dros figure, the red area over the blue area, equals 0.94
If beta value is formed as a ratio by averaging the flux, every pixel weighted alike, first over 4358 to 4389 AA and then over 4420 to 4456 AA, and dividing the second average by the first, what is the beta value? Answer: 0.943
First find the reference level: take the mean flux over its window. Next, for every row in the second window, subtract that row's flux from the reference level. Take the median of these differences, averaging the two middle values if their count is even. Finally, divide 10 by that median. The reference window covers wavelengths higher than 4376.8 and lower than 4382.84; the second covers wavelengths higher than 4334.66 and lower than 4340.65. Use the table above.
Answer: -23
